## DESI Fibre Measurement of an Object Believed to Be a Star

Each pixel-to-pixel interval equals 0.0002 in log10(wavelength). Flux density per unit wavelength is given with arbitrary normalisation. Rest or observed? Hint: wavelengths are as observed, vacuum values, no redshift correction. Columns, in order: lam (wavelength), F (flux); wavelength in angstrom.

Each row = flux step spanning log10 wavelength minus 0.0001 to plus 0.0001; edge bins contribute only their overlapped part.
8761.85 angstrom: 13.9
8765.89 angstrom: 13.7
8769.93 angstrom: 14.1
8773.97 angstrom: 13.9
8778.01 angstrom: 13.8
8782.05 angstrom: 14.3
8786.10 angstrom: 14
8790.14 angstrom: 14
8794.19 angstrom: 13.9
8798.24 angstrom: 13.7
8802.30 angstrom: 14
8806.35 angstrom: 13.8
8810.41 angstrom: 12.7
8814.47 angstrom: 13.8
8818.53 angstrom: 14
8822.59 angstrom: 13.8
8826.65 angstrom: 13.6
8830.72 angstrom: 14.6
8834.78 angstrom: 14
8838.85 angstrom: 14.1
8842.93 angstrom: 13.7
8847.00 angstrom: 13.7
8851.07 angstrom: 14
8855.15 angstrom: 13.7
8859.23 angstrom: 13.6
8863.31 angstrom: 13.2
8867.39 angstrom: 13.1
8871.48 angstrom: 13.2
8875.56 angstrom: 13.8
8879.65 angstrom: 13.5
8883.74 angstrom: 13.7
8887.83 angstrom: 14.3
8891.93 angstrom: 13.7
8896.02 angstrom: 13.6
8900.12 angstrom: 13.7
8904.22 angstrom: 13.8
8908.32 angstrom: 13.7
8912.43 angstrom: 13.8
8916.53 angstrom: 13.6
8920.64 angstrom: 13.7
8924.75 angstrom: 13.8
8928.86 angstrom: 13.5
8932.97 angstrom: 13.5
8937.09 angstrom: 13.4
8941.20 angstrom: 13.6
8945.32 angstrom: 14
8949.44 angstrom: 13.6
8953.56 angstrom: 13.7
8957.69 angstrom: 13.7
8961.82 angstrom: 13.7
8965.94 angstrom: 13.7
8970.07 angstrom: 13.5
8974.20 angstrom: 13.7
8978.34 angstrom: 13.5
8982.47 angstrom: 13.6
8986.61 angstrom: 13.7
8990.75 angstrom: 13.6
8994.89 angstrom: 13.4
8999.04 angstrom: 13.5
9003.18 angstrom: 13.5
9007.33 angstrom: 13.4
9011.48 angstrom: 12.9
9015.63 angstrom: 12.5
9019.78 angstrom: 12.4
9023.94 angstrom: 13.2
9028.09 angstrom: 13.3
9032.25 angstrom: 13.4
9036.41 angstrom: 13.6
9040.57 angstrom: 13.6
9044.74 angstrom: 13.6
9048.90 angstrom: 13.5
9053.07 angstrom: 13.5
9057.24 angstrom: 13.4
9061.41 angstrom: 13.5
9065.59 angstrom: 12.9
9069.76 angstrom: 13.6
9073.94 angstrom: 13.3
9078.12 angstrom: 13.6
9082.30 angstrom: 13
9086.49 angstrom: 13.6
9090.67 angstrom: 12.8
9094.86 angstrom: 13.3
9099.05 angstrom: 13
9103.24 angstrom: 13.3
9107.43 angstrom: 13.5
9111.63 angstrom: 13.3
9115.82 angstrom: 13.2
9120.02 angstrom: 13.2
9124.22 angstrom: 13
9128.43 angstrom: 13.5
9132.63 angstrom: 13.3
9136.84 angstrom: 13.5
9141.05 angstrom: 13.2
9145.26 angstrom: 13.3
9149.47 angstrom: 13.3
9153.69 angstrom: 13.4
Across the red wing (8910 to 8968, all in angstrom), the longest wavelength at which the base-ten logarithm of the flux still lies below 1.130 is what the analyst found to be 8937.09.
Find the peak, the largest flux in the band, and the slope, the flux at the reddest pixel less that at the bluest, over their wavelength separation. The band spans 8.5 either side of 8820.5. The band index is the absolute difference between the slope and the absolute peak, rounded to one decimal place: 14.0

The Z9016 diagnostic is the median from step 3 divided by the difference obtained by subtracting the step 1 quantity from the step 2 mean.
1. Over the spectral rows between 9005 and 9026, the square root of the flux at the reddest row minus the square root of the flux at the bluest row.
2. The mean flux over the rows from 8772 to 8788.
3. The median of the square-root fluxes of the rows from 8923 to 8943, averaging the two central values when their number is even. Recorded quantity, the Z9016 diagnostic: 0.262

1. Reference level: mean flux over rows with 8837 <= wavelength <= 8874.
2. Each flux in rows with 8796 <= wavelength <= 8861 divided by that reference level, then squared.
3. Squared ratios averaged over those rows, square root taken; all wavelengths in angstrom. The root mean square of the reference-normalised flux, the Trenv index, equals 1.02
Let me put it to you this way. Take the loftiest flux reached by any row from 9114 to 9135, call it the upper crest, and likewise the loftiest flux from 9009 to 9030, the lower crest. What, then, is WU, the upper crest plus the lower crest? 26.8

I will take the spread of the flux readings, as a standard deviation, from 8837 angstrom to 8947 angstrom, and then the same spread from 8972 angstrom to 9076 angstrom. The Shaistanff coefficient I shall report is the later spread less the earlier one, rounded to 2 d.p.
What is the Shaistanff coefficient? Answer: 0.08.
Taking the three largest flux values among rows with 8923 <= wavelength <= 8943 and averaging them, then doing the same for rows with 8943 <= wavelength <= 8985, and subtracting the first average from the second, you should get 0.17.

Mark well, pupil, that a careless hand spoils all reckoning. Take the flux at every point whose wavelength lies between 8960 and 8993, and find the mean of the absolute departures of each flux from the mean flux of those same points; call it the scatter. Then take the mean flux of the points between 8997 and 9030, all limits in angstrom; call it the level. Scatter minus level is -13.0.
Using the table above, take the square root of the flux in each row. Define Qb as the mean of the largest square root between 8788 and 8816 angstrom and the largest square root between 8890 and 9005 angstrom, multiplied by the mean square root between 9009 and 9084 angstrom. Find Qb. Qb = 13.6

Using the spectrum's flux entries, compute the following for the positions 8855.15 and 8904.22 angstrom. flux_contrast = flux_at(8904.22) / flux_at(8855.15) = 1.01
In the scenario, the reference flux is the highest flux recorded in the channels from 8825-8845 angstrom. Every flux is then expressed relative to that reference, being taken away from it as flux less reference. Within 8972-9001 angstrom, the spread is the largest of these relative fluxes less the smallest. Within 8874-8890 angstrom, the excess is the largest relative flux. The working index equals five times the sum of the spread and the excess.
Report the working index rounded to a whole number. 0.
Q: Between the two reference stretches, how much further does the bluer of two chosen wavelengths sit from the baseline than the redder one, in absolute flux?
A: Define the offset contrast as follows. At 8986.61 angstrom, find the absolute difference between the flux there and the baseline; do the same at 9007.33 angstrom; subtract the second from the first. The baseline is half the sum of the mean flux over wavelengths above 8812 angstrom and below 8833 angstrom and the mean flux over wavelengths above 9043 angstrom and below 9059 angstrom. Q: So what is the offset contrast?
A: -0.30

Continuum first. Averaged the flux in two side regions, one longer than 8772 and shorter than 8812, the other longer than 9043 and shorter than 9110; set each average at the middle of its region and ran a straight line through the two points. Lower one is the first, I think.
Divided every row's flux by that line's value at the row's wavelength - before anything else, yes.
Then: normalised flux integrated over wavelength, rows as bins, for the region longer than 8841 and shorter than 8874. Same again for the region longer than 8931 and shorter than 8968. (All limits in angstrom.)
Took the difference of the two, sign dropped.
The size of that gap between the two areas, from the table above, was 5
